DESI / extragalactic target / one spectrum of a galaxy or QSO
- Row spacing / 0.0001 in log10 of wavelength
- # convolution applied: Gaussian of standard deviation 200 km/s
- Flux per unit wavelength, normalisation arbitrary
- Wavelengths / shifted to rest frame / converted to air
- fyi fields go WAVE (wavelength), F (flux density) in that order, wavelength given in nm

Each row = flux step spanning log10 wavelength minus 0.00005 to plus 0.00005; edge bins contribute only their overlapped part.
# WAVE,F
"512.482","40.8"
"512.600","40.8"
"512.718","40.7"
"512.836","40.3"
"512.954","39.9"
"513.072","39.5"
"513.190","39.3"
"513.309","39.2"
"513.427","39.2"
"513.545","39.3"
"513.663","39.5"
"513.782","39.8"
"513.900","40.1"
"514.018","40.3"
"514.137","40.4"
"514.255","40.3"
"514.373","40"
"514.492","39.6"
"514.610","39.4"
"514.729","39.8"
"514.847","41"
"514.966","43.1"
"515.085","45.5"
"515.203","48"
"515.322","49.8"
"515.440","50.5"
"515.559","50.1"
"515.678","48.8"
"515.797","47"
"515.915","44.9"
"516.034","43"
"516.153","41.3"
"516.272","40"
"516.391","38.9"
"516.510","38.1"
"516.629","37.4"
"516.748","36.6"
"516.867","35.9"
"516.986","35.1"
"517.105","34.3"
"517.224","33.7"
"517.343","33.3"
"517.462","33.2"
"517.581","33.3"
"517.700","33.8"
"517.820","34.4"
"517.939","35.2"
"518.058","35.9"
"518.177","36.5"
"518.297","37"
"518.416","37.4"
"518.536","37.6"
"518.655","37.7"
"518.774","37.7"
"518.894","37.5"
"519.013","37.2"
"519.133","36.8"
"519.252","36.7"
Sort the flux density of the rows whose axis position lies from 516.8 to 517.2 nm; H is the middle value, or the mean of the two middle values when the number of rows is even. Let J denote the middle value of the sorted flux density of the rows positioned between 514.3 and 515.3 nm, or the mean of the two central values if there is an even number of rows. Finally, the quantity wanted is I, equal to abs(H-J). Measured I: 5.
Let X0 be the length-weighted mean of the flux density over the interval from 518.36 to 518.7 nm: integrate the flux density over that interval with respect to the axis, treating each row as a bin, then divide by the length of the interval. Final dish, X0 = 37.5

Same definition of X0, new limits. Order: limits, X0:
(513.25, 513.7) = 39.4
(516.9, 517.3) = 34.4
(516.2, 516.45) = 39.5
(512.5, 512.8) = 40.7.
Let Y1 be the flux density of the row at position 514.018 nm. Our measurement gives 40.3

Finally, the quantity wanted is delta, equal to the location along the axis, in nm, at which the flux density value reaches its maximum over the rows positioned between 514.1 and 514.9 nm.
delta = 514.847 nm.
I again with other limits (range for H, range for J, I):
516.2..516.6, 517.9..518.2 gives 3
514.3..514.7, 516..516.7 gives 0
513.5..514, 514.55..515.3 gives 2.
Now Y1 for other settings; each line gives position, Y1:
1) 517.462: 33.2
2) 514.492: 39.6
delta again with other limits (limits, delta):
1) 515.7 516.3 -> 515.797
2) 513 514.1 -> 514.018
